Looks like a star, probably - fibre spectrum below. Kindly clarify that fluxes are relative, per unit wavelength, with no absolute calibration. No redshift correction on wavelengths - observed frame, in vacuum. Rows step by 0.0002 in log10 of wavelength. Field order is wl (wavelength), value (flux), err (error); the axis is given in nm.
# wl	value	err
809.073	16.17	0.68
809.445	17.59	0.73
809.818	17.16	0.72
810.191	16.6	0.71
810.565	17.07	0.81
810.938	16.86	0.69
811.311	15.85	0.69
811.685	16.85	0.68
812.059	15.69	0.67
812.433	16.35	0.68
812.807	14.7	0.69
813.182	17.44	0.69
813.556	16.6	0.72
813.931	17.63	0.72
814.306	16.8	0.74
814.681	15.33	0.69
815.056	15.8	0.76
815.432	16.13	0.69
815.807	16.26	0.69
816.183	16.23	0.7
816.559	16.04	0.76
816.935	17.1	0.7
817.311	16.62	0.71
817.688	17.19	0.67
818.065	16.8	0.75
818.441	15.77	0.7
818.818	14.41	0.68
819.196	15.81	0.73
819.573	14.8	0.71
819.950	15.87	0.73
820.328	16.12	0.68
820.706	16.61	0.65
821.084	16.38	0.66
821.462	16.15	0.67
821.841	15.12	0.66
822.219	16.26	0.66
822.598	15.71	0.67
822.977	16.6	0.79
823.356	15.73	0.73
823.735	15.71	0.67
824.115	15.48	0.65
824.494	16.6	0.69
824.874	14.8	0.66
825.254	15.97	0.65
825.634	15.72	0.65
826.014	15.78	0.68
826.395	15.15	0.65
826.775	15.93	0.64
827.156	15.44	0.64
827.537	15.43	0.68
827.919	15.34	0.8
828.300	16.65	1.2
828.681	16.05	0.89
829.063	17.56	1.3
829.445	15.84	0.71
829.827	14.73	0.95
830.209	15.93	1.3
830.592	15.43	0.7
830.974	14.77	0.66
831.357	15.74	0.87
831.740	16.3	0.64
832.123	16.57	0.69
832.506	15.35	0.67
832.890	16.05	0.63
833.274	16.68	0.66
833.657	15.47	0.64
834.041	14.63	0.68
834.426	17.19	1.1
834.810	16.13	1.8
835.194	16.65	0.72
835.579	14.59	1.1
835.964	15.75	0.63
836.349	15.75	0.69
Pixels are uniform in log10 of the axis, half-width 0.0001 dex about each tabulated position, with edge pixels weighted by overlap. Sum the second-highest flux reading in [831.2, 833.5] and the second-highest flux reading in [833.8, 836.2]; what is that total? 33.2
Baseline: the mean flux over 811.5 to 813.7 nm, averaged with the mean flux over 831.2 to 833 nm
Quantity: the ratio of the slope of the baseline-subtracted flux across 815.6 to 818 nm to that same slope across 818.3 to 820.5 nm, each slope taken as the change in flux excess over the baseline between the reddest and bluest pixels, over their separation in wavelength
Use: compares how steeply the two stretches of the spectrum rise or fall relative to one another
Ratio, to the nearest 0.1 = 2.7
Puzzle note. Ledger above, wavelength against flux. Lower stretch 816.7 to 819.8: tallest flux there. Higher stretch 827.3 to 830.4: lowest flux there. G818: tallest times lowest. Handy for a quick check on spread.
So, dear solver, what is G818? 253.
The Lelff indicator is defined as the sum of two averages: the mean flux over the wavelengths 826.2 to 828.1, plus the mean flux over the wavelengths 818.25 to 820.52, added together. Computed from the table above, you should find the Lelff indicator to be 30.9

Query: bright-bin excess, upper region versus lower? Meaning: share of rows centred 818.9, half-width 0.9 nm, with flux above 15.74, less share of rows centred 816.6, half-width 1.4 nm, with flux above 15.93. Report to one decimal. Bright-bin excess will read -0.4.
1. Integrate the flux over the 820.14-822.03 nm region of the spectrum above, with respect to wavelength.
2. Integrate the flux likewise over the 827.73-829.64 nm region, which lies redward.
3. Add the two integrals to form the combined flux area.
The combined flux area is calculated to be 61.5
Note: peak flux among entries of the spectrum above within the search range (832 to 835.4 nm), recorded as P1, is 17.19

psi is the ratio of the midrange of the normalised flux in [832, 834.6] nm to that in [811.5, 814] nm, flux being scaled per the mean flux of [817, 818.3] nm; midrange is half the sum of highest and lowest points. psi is 0.98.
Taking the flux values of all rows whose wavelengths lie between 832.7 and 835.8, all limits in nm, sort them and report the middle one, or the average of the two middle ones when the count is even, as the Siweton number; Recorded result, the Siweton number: 16.1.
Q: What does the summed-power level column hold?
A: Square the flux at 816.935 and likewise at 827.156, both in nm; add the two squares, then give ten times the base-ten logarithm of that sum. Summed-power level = 27.25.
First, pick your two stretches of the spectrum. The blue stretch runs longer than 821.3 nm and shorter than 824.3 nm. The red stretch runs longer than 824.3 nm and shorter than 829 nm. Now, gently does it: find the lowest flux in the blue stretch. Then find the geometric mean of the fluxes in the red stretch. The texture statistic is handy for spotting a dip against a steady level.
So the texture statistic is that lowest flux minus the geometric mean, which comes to -0.61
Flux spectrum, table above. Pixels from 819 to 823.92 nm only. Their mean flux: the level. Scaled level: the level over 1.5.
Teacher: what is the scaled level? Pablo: 10.6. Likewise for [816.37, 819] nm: 10.9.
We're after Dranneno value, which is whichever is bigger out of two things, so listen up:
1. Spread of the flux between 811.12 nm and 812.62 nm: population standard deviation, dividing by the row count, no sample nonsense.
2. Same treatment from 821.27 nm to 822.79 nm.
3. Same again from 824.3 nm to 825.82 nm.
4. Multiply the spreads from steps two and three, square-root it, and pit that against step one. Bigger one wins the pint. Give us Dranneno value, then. 0.54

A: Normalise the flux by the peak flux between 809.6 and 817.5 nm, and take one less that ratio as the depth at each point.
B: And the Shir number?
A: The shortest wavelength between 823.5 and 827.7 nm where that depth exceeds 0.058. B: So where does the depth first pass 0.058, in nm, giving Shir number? 823.735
